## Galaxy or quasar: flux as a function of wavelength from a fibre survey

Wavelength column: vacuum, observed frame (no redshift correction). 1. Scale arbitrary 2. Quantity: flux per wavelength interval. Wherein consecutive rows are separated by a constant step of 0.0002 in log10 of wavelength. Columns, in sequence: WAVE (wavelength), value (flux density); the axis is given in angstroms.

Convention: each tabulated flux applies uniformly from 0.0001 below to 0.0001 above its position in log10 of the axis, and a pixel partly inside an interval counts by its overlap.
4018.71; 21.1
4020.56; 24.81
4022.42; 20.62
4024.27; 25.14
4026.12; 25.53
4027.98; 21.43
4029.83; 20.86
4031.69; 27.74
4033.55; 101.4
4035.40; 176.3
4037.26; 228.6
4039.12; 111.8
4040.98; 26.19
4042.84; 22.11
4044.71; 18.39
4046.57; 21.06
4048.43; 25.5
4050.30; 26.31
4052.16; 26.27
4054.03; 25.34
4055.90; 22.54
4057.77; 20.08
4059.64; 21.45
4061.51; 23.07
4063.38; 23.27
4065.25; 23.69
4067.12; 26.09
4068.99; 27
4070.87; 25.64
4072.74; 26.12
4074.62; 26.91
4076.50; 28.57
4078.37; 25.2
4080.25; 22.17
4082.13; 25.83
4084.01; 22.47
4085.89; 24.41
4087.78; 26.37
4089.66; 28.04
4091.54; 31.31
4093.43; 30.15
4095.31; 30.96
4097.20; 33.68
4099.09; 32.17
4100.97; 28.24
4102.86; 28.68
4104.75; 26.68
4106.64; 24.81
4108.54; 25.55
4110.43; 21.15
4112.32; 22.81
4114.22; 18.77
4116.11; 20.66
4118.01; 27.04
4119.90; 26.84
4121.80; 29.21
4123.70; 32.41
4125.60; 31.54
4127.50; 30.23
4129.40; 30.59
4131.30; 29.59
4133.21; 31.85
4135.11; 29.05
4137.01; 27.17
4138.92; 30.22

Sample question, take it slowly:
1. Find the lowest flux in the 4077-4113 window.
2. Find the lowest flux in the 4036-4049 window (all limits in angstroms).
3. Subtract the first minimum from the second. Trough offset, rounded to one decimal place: -2.8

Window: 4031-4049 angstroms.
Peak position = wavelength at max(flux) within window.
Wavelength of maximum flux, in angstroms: 4037.26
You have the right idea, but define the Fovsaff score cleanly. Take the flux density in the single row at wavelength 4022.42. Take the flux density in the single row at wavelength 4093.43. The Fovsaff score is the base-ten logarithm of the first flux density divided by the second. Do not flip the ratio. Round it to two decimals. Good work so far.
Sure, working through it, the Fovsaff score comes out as -0.16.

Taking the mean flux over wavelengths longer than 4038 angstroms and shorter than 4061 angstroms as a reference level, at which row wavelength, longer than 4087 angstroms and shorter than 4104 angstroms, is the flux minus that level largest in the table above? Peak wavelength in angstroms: 4097.20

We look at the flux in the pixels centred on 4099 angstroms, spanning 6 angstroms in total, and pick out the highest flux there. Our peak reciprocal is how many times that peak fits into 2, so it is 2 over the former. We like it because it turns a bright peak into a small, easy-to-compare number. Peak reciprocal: 0.059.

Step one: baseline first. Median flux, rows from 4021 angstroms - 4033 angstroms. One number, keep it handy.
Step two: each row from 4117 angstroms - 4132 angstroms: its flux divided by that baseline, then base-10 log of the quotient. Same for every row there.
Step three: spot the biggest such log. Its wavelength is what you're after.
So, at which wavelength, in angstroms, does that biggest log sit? 4123.70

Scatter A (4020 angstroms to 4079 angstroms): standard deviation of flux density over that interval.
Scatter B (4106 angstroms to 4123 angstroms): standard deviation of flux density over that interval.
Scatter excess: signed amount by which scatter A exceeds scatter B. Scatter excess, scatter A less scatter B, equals 44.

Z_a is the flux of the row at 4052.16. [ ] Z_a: 26.27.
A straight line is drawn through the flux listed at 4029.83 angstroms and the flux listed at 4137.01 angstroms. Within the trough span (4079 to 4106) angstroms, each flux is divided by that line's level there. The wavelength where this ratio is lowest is 4080.25 angstroms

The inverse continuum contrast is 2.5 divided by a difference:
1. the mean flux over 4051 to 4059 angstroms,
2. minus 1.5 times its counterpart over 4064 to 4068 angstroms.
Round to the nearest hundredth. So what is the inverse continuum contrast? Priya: -0.18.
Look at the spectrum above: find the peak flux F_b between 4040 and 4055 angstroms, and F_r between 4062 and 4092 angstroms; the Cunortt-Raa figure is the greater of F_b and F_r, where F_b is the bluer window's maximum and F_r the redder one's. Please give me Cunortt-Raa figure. 31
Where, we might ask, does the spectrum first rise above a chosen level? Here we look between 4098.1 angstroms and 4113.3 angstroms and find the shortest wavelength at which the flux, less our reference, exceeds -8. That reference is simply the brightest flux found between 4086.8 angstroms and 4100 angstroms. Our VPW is 4099.09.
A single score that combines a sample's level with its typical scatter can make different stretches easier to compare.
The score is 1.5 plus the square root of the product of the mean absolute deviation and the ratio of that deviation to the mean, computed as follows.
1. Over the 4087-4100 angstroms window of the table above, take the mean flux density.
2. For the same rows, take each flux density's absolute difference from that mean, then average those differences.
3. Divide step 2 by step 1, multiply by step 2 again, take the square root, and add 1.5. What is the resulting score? 1.84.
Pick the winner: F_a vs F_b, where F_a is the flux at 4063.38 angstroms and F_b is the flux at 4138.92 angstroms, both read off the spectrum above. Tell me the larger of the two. 30.2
